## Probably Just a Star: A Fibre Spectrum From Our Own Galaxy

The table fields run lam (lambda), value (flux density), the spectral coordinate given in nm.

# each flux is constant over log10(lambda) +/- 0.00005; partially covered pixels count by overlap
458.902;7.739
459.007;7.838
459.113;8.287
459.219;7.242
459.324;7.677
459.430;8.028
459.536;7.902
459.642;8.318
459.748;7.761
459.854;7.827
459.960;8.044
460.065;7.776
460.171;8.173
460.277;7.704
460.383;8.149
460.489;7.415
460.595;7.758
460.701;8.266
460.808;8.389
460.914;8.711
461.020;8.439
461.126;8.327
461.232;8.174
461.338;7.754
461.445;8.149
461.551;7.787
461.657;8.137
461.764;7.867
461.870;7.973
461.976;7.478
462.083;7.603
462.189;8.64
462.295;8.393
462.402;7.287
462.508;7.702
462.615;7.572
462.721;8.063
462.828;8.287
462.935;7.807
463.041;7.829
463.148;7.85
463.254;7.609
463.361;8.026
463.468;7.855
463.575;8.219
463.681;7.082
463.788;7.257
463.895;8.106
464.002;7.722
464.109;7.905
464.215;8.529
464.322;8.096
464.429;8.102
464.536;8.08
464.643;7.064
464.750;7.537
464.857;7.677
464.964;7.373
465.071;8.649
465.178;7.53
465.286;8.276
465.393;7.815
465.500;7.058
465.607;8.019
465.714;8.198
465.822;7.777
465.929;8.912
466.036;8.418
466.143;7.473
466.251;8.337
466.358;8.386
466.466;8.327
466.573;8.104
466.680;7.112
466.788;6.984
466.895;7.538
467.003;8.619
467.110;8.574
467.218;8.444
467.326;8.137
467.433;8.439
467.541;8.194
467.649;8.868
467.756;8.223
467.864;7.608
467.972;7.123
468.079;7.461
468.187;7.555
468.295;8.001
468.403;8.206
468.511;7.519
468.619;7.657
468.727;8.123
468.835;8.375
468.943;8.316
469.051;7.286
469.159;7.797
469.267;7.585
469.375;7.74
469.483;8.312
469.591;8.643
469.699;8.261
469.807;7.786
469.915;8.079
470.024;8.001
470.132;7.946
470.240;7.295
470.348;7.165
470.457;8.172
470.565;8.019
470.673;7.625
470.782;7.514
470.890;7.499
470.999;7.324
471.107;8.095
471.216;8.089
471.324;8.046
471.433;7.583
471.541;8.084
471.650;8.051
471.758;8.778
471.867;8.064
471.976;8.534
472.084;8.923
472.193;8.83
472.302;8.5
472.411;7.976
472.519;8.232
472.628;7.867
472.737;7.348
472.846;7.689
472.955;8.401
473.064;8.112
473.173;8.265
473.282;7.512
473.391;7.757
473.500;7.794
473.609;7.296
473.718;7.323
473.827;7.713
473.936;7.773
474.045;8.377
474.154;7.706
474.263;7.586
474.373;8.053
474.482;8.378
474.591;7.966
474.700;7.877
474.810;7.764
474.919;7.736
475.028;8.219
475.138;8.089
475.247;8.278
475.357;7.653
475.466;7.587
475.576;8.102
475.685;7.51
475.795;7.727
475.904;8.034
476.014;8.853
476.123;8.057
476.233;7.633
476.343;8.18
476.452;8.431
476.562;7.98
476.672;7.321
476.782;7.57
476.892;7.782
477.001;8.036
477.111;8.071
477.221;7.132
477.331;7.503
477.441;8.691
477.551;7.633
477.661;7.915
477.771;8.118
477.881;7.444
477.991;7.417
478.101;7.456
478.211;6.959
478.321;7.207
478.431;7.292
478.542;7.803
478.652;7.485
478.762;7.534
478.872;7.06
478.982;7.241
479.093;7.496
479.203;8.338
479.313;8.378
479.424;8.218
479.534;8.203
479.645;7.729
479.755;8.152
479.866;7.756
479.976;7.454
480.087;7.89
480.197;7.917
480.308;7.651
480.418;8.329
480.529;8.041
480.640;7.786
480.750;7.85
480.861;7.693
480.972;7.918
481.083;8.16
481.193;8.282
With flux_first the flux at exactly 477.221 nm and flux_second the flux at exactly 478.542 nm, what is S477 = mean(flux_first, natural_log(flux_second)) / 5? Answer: 0.92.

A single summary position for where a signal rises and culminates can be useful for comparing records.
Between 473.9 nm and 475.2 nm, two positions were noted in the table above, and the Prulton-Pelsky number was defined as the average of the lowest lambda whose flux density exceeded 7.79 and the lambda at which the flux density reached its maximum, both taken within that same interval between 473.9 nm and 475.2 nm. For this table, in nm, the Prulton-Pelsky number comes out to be 474.26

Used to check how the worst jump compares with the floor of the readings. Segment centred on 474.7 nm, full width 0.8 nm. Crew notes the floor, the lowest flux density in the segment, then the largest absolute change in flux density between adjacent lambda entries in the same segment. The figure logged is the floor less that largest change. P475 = 7.3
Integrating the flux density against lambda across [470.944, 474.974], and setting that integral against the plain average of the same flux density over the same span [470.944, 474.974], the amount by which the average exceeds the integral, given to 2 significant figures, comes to -24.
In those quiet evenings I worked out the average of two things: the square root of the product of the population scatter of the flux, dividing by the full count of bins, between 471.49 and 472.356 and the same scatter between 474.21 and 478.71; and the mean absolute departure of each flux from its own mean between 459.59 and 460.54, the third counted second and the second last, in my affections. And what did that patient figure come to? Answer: 0.303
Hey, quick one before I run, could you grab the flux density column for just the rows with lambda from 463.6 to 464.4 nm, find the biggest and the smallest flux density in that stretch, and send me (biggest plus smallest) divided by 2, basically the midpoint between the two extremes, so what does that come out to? 7.81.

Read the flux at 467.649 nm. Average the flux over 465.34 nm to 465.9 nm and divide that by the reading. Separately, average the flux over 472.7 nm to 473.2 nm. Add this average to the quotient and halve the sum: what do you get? 4.42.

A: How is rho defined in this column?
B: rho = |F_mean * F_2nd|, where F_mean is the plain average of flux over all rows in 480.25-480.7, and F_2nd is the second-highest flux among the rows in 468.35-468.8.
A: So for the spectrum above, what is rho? 64.6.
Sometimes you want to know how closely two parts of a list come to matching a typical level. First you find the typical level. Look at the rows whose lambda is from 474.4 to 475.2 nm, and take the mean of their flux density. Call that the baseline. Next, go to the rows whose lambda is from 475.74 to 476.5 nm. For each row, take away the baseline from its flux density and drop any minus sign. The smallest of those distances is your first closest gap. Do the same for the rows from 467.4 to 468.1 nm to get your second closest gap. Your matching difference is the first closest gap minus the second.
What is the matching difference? -0.16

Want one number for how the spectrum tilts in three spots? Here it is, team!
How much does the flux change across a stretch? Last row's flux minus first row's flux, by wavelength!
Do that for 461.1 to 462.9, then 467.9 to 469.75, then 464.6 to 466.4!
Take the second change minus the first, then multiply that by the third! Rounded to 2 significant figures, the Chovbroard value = 1.6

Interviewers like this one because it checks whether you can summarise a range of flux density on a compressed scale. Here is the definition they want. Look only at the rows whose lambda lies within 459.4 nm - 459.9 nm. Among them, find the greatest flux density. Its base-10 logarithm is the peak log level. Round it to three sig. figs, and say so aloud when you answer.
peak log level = 0.920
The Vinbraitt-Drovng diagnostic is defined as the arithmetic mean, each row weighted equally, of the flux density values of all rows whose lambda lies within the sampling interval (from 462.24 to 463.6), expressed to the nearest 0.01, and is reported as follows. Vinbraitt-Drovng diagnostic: 7.88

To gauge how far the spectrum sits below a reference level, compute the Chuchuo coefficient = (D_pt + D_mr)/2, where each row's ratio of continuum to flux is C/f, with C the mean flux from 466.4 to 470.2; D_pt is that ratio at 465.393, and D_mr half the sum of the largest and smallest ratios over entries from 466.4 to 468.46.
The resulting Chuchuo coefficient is 1.02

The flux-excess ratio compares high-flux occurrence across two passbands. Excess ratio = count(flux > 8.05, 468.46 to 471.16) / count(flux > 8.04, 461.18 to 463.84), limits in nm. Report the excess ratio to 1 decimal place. 1.1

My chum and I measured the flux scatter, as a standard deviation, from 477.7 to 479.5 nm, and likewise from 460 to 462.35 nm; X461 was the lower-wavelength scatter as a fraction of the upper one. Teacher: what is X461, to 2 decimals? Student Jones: 0.81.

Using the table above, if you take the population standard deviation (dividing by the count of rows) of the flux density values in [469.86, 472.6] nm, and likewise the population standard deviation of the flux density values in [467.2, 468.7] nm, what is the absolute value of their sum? 0.92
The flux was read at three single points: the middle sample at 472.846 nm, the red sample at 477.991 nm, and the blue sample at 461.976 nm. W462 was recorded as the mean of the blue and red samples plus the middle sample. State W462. 15.14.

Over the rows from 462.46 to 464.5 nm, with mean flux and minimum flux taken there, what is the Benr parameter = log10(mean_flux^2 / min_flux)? 0.942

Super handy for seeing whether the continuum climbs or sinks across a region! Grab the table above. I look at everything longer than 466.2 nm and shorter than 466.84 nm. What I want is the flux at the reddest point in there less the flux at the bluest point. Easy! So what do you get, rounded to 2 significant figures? -1.4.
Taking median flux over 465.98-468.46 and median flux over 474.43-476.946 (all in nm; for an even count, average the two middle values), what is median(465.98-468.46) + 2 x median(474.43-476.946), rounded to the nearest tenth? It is 24.1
